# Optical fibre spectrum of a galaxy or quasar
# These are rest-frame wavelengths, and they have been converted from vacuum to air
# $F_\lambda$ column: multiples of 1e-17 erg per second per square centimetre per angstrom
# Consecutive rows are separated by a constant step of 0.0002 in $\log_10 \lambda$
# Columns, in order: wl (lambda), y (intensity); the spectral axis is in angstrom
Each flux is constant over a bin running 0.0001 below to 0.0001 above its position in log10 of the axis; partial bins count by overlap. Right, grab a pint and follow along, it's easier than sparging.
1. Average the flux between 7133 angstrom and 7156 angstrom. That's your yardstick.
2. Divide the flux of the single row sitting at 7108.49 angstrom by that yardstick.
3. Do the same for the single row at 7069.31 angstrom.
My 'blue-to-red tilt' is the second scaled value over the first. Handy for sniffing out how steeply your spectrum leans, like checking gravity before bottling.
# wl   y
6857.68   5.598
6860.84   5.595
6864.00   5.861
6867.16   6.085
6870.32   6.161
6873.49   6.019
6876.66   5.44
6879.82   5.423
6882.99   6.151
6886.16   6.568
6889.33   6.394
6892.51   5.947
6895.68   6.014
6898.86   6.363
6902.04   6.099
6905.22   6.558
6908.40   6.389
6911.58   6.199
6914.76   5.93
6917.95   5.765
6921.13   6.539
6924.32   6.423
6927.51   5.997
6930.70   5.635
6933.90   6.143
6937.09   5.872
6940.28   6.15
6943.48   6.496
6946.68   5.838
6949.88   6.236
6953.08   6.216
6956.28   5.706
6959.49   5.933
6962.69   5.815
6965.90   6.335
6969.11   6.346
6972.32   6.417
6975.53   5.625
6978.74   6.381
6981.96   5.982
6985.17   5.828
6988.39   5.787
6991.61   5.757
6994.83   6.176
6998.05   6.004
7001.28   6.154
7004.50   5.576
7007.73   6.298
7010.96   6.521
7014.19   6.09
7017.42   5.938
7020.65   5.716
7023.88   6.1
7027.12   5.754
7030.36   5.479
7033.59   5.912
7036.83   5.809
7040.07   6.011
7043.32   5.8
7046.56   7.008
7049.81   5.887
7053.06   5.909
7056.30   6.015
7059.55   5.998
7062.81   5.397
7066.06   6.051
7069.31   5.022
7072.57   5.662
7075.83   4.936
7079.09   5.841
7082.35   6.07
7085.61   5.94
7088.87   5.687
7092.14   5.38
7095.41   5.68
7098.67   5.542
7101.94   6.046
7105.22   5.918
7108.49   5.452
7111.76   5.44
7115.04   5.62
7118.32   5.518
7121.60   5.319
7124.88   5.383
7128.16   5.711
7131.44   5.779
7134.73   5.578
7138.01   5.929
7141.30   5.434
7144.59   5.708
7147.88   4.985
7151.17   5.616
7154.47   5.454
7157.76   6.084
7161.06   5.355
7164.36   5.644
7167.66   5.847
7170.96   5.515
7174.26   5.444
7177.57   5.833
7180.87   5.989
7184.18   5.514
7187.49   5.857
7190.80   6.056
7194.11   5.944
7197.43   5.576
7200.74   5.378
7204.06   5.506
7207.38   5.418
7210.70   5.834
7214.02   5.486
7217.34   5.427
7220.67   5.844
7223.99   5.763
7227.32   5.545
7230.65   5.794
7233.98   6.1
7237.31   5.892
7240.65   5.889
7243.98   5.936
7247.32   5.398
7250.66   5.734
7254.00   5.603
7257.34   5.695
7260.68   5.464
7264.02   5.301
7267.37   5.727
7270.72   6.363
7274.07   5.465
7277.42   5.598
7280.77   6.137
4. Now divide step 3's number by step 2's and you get 0.921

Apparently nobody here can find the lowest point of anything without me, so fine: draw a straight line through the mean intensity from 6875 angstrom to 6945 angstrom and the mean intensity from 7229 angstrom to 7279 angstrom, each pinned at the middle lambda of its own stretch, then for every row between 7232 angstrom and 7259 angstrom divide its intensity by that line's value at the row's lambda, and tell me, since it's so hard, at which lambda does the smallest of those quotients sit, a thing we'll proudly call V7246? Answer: 7247.32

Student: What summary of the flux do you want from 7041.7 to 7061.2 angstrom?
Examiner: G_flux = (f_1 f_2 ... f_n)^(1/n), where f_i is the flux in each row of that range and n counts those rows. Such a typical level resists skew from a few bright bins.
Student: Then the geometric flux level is 6.09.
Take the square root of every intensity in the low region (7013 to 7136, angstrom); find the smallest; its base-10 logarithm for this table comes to 0.347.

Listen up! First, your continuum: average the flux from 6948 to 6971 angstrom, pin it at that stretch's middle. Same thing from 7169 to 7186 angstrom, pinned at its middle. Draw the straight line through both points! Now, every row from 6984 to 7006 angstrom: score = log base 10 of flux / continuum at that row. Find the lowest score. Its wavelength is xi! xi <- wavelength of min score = 7004.50 angstrom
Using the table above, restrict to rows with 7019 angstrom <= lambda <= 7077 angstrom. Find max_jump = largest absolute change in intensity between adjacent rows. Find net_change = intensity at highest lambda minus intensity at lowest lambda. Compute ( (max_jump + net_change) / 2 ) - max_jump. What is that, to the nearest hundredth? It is -0.99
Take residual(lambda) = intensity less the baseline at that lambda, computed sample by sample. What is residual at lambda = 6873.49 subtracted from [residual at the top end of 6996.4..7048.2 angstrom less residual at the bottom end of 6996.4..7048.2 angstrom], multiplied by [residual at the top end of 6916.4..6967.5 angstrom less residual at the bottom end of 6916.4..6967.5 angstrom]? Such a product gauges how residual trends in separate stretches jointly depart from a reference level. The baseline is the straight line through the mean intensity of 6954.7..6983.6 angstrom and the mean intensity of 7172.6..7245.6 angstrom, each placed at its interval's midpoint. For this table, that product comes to 0.79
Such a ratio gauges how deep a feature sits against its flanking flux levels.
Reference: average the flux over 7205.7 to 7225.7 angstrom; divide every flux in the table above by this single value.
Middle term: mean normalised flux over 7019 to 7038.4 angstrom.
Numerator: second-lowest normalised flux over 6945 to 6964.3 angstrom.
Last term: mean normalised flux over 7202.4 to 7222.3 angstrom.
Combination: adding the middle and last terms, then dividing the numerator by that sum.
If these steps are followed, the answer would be 0.511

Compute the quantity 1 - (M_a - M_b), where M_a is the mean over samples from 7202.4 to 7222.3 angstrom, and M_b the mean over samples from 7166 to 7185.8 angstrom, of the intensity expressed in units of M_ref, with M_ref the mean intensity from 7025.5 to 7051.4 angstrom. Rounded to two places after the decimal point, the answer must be 1.02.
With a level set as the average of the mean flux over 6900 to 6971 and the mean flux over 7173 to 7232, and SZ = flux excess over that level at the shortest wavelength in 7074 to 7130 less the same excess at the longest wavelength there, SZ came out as -0.8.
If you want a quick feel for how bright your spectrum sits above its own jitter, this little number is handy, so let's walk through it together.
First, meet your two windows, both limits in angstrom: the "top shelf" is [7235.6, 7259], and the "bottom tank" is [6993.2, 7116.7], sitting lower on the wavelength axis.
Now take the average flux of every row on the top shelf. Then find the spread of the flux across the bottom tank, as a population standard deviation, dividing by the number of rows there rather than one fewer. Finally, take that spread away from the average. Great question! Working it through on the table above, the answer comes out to 5.36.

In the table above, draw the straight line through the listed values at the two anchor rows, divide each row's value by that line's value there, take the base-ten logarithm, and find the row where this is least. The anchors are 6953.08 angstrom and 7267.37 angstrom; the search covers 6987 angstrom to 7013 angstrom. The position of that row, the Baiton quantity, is 7004.50 angstrom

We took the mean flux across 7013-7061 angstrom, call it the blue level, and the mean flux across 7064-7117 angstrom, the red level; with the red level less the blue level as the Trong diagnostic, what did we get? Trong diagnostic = -0.32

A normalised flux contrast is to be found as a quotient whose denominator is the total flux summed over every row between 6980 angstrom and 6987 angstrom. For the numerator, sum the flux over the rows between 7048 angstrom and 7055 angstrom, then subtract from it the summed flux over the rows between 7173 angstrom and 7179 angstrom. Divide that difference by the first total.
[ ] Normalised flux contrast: 0.044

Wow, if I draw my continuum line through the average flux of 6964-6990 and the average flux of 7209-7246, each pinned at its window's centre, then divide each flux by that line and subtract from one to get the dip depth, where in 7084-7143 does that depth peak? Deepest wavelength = 7121.60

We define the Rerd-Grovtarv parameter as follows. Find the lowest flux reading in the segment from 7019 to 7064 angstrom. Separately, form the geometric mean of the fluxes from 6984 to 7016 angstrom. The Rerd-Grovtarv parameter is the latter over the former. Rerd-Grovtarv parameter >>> 1.11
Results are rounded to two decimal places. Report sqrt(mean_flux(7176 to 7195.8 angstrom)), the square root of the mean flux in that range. 2.42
